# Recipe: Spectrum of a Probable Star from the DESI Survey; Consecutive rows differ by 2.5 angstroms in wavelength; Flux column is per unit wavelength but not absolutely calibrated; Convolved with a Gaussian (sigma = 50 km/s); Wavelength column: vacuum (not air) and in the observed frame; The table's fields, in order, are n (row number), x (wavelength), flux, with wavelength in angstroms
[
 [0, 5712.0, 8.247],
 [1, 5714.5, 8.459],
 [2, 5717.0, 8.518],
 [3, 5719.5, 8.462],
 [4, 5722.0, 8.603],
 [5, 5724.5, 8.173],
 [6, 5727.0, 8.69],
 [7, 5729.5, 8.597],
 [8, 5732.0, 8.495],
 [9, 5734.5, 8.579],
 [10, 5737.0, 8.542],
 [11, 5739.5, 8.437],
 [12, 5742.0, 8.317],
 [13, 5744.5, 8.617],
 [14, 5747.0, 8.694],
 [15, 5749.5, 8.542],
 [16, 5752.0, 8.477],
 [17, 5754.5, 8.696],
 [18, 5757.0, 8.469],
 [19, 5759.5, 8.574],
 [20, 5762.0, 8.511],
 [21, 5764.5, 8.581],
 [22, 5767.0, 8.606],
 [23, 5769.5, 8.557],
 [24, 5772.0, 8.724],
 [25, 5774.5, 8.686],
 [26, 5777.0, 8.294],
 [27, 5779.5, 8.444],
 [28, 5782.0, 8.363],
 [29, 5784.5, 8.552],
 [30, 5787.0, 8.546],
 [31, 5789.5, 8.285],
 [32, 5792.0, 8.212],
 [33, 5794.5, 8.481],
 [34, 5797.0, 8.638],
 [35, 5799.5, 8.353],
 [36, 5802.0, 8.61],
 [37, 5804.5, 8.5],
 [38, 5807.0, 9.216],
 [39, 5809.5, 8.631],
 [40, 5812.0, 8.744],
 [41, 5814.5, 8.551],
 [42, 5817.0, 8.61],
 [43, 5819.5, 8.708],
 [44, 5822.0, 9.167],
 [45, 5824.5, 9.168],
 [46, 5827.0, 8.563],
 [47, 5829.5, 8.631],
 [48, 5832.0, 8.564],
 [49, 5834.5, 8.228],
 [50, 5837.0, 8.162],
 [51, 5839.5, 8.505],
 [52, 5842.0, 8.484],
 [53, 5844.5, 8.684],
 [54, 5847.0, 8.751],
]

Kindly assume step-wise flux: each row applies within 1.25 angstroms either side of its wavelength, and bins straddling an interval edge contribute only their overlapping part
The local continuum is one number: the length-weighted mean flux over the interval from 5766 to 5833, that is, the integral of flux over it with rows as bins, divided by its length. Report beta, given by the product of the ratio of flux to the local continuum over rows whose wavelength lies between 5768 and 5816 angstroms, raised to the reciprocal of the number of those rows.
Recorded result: 0.99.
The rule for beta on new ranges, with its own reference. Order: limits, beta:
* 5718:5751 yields 0.99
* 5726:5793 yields 0.99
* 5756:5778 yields 0.99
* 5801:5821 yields 1.01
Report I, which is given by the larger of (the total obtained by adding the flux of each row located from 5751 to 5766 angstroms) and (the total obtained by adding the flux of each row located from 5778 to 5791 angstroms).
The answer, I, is 51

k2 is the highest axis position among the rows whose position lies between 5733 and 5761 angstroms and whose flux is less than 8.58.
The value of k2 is 5759.5 angstroms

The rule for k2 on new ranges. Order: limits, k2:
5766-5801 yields 5799.5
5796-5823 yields 5814.5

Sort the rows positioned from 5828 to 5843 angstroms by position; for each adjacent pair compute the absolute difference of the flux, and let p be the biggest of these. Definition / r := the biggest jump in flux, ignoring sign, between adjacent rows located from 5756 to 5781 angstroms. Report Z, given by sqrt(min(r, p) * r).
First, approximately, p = 0.34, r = 0.39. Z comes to 0.37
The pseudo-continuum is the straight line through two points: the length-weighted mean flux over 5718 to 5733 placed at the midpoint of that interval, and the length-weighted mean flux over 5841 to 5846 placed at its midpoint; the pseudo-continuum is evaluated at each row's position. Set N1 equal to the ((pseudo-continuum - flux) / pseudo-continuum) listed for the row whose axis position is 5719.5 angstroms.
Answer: 0.004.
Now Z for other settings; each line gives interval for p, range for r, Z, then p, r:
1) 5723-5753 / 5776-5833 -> 0.61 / 0.52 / 0.72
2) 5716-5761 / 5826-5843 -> 0.34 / 0.52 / 0.34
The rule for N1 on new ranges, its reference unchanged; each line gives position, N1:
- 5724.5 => 0.039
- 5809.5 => -0.007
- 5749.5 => -0.002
